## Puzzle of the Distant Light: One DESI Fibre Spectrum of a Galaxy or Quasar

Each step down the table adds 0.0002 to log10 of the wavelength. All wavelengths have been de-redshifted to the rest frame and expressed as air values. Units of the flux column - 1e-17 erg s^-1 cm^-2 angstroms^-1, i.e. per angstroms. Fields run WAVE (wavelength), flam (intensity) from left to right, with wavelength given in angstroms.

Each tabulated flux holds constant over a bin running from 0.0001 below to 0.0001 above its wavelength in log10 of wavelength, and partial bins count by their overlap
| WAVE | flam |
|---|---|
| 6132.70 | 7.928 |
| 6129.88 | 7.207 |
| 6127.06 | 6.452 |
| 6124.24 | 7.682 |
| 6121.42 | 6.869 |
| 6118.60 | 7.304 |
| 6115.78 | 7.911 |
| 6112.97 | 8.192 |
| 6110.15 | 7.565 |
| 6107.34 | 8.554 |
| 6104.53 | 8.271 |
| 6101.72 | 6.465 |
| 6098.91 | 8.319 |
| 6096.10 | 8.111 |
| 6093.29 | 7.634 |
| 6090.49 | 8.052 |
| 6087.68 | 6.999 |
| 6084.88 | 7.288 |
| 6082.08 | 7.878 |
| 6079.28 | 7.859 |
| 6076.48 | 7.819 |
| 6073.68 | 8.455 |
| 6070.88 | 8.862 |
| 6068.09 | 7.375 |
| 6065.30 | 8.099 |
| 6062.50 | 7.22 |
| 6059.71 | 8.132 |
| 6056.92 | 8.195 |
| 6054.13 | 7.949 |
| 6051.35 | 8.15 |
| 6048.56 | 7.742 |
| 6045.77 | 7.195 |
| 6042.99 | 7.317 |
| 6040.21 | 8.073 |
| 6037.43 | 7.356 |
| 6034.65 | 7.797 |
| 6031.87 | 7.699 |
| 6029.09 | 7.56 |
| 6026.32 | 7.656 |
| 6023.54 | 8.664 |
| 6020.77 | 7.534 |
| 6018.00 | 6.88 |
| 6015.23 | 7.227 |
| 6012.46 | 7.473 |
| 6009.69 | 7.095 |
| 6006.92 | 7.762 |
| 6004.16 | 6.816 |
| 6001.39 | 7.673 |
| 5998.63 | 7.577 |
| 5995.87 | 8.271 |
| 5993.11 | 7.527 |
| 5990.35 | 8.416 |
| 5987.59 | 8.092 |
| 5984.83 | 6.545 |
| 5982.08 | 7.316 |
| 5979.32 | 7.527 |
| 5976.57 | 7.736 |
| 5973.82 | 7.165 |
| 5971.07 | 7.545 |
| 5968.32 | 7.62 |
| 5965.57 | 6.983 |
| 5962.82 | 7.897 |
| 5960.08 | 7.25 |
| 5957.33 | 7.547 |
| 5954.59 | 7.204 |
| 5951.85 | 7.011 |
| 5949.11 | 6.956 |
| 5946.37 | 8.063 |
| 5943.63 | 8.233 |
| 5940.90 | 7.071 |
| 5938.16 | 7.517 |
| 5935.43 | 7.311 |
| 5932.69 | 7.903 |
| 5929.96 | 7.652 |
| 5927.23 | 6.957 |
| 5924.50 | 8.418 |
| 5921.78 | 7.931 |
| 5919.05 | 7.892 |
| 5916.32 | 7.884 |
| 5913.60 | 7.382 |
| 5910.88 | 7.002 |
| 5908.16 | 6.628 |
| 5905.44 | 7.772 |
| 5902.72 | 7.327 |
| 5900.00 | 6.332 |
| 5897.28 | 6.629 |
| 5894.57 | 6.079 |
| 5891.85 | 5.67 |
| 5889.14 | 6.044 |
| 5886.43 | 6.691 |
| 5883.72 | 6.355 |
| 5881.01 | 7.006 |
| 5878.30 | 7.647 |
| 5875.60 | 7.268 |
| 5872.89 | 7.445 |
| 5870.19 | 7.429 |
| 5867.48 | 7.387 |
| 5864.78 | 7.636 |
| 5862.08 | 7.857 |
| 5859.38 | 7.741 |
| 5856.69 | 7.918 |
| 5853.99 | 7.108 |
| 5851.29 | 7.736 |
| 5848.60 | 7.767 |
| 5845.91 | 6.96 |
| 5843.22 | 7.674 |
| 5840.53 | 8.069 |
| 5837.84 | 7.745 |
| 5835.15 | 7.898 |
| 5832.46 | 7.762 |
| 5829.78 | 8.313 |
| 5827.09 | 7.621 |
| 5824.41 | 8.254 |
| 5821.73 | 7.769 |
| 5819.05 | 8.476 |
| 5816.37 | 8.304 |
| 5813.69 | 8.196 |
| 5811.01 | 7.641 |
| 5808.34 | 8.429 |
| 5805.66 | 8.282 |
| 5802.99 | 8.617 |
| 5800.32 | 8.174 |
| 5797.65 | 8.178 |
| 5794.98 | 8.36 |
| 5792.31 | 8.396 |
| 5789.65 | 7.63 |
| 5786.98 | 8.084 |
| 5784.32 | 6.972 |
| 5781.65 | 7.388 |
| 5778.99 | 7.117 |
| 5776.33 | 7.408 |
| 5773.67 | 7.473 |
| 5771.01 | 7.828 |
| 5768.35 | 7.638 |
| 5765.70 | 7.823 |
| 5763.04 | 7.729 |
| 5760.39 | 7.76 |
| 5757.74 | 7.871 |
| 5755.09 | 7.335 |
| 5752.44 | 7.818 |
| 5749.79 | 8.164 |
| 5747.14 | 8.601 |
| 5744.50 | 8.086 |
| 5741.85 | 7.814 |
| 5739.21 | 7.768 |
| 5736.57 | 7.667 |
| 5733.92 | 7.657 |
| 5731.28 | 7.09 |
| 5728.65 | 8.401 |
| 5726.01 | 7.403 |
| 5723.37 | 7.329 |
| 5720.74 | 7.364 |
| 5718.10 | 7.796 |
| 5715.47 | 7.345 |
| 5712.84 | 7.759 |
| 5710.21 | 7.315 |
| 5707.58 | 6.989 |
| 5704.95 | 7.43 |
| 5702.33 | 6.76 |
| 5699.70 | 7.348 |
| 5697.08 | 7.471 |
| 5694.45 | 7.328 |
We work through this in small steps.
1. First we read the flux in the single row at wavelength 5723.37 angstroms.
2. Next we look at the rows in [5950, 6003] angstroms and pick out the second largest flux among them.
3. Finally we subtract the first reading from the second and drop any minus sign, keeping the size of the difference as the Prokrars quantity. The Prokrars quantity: 0.94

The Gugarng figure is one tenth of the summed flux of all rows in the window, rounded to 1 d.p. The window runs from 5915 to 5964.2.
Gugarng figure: 13.7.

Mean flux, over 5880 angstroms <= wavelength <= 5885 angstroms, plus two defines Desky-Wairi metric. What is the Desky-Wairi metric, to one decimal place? 8.7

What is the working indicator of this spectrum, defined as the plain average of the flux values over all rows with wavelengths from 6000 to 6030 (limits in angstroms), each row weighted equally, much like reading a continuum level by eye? 7.49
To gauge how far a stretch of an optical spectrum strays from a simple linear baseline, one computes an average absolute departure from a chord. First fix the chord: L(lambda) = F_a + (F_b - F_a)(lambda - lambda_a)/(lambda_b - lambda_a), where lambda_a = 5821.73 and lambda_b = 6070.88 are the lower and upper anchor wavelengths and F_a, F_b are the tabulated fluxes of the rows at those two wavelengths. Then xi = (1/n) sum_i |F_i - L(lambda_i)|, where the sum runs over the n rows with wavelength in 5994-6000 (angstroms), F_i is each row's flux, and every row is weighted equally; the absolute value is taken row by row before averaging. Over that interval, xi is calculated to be 0.6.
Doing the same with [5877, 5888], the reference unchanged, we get 1.1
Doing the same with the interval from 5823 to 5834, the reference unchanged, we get 0.3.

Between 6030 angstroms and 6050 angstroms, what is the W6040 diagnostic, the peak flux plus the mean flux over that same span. 15.7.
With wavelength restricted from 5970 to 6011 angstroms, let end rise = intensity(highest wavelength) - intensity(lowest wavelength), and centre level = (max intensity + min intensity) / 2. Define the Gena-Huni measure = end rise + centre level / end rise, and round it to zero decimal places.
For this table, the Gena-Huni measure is -17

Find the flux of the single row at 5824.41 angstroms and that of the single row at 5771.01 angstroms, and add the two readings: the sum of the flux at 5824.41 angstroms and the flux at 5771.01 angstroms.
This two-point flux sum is 16.1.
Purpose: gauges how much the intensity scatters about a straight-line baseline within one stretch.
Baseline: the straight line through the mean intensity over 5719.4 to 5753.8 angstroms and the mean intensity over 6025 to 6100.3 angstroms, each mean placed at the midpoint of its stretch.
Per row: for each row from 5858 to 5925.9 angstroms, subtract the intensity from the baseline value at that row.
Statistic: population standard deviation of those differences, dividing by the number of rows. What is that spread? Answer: 0.692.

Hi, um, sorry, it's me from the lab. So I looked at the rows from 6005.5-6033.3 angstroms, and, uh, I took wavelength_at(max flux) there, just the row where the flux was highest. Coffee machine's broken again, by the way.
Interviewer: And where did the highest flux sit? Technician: 6023.54 angstroms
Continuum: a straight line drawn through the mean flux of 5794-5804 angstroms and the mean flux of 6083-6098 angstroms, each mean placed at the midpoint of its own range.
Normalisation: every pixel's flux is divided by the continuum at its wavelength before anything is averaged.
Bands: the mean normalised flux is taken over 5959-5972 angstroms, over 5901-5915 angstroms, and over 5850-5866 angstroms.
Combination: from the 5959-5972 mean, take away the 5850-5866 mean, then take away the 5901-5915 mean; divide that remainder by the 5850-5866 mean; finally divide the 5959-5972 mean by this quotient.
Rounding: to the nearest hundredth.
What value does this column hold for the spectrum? -0.99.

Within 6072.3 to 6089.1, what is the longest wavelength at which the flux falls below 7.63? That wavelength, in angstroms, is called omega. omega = 6087.68 angstroms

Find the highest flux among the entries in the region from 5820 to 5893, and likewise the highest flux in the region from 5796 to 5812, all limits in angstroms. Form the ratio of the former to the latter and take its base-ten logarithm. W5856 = -0.016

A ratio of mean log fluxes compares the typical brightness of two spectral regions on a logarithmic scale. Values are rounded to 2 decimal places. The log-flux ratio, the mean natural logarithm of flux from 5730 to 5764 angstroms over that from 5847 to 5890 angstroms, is 1.03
